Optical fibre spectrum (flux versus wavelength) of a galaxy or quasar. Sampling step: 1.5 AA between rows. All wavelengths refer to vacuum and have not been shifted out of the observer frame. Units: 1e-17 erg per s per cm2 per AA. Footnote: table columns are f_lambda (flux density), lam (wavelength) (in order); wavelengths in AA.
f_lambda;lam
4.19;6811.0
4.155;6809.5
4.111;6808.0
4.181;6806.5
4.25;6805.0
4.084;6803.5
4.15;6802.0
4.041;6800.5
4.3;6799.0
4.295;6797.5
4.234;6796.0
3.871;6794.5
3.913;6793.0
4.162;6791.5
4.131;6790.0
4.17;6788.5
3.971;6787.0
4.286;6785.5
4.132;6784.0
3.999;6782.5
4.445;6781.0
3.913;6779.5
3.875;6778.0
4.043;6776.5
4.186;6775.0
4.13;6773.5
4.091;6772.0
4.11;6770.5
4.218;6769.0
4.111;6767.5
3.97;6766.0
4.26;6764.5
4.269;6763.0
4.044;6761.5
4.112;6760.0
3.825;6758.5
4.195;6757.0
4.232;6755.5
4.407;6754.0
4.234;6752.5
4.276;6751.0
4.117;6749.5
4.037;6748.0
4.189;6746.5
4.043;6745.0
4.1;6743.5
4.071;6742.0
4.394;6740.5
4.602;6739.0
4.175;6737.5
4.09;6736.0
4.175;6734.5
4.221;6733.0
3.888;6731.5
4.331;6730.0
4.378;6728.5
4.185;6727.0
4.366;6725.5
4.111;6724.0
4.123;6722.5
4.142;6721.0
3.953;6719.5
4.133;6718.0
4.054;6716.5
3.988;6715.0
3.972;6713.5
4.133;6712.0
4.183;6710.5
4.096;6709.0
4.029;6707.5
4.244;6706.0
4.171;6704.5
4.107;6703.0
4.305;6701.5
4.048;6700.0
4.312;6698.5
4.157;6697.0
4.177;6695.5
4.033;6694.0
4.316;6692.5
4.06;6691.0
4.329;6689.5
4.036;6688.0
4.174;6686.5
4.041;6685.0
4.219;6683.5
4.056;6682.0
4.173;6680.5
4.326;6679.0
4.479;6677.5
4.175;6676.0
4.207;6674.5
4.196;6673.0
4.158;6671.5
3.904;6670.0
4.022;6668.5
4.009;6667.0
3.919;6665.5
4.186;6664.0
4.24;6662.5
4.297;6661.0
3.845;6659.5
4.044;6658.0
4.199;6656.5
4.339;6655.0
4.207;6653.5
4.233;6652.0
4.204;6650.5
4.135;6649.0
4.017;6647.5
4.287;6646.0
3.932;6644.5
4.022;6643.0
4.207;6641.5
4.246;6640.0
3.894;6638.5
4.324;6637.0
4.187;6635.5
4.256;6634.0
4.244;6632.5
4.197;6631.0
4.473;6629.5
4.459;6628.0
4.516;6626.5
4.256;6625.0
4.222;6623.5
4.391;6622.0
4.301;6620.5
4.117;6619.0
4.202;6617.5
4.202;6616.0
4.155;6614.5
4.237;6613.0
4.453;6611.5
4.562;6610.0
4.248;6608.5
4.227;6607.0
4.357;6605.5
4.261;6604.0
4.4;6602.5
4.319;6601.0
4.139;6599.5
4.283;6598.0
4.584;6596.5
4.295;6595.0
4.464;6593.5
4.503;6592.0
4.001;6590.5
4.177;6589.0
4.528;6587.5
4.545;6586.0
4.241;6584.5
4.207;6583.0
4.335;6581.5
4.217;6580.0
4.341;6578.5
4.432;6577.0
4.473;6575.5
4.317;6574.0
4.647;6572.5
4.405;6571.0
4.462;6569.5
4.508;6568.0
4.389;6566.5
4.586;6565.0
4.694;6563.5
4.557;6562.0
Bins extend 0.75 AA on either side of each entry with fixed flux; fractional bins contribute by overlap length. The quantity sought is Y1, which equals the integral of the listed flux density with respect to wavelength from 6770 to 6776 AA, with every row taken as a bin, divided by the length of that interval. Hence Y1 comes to 4.13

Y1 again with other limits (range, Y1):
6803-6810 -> 4.16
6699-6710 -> 4.15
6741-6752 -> 4.13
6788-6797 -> 4.08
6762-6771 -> 4.15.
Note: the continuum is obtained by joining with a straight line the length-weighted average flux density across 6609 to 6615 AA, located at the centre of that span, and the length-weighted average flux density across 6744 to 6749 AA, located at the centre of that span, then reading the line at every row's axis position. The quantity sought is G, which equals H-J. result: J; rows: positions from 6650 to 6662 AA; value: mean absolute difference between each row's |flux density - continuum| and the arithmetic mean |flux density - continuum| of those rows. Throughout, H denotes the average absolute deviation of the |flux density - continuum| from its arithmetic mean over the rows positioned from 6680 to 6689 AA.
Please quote -0.03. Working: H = 0.069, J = 0.097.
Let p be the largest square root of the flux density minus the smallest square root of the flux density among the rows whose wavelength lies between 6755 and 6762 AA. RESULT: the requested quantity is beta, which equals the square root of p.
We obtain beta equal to 0.32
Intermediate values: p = 0.10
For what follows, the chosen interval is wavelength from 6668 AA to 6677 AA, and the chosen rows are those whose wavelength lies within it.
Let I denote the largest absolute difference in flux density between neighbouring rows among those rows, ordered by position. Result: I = 0.25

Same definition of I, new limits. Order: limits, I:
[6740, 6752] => 0.32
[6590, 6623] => 0.50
